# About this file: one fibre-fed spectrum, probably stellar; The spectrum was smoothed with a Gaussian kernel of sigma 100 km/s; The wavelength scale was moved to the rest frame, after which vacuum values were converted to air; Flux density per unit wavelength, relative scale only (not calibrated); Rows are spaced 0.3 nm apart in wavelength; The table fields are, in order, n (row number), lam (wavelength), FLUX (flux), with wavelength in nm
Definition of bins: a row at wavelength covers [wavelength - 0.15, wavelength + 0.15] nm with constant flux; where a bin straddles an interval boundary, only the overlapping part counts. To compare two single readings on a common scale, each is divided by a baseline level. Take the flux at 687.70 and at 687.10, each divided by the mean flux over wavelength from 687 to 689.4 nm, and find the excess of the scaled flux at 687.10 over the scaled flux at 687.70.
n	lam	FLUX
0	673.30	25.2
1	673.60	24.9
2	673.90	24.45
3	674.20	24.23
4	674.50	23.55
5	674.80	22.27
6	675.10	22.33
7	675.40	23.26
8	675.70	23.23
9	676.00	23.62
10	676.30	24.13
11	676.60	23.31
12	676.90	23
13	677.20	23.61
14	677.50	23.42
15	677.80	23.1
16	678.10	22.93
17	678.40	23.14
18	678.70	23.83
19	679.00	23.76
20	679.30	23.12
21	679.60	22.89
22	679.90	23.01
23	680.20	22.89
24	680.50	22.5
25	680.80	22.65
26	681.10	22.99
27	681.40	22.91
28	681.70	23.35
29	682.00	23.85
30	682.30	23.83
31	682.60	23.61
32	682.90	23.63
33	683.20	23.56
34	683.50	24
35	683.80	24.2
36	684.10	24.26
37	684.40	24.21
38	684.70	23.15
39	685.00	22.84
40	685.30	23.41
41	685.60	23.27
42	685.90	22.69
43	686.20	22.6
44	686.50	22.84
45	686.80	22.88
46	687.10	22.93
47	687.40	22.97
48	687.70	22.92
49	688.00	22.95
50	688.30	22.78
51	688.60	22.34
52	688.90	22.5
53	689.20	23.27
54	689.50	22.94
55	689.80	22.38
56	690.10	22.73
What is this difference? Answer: 0.000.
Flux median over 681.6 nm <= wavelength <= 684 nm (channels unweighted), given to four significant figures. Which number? 23.73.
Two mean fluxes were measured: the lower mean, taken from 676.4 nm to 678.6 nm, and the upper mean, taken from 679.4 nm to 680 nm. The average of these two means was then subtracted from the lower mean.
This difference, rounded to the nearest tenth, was 0.1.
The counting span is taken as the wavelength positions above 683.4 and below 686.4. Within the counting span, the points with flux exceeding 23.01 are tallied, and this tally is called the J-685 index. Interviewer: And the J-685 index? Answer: 7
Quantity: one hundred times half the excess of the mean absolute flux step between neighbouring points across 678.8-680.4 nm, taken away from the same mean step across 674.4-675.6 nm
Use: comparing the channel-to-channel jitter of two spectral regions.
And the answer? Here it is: 24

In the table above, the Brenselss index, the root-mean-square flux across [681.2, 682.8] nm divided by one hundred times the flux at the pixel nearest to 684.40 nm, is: 0.0097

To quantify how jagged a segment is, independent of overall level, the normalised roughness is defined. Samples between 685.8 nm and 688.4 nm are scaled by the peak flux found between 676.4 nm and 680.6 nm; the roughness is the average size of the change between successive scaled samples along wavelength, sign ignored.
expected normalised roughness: 0.004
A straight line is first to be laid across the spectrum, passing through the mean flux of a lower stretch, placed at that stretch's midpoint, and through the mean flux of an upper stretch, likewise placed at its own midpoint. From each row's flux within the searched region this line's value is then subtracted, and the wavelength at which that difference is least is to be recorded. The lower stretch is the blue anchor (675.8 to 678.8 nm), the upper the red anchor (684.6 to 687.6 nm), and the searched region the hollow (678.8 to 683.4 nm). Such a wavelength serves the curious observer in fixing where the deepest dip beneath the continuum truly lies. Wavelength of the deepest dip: 680.50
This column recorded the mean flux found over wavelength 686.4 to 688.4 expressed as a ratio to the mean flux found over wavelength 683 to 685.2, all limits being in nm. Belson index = 0.96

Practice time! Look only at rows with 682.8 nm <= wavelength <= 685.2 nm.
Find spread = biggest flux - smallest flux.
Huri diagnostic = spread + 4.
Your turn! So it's 5.4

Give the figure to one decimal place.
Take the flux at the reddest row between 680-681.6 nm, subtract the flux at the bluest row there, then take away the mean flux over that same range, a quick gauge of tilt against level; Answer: -22.8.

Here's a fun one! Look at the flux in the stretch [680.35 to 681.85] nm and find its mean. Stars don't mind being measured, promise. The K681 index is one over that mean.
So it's 0.0437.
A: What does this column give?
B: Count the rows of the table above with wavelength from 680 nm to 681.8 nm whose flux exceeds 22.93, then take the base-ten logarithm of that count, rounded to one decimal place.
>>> 0.3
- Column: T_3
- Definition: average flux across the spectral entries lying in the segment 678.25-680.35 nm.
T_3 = 23.2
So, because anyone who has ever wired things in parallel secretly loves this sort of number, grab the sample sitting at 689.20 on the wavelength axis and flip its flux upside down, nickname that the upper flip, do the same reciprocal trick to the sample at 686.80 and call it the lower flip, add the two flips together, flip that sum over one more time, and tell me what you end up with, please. 11.5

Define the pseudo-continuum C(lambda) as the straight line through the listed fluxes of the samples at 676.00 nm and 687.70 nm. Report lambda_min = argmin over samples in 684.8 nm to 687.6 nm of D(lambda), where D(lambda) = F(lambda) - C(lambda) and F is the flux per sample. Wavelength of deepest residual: 686.20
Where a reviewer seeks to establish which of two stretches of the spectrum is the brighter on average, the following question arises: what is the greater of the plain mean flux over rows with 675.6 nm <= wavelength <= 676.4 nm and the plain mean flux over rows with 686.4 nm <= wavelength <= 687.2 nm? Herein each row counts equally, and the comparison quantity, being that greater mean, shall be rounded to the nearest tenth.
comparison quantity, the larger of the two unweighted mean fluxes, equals 23.7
